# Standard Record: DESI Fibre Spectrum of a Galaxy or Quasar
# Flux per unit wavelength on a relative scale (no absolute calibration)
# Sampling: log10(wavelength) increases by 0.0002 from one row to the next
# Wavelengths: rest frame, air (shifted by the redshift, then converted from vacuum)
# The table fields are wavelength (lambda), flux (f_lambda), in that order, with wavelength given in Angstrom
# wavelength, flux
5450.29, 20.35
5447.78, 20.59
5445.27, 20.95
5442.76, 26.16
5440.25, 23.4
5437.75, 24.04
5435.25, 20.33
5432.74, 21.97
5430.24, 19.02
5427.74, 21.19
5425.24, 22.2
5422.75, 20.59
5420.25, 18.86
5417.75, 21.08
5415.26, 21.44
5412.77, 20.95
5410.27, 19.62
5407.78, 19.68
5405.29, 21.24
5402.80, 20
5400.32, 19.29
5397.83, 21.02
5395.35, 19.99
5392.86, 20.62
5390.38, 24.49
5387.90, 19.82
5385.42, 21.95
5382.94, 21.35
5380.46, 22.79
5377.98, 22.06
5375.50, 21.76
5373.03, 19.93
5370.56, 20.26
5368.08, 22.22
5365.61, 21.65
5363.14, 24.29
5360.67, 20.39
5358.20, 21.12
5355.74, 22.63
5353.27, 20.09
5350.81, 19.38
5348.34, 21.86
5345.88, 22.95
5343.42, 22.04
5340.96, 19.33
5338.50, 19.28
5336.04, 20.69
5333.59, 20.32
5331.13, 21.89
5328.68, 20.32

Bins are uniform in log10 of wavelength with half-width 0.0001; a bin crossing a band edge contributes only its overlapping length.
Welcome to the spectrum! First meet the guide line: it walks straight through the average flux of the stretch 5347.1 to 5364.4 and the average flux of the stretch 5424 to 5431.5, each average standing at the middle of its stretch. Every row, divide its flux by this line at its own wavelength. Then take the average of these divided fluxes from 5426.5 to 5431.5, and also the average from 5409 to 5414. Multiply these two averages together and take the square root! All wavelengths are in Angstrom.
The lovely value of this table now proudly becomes 0.97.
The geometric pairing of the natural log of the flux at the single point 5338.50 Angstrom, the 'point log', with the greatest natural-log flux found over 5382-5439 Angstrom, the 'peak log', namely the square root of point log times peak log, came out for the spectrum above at 3.08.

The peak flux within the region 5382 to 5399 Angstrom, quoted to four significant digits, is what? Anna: 24.49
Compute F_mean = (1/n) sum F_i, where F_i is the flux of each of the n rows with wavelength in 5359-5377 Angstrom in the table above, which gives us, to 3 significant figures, 21.5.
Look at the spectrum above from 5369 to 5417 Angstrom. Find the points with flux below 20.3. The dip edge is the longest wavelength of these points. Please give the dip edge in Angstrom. 5410.27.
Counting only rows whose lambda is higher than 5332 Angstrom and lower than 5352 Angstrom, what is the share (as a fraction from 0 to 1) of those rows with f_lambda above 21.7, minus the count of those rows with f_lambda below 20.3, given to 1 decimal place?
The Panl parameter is -2.6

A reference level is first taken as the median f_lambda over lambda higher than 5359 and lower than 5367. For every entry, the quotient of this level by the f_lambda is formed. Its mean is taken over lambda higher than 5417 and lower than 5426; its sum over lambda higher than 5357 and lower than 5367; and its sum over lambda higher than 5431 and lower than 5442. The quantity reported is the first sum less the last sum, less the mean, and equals -0.95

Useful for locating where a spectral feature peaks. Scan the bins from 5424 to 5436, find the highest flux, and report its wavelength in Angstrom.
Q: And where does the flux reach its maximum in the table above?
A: 5425.24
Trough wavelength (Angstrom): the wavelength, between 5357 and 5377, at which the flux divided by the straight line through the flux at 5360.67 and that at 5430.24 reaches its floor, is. 5373.03 Angstrom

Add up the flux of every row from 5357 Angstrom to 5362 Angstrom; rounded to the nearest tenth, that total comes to 41.5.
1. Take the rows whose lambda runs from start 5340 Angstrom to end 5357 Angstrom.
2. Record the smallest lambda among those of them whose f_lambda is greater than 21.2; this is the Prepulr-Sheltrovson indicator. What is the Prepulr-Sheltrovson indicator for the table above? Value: 5343.42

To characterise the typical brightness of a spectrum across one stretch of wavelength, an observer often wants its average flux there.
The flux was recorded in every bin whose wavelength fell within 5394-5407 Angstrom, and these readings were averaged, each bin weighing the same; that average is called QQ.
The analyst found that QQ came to 20.3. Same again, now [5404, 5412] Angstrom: 20.2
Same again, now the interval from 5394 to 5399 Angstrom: 20.5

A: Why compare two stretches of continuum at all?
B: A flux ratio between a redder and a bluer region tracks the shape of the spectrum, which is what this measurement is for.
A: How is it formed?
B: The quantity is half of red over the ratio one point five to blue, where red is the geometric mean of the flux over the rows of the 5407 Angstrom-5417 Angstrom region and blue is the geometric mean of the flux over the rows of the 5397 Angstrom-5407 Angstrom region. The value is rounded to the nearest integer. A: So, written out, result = 139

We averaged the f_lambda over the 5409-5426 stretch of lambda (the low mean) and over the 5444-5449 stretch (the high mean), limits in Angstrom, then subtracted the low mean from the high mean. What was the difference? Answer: 0.1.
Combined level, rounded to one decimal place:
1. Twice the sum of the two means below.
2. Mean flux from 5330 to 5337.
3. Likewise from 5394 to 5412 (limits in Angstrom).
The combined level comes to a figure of 82.2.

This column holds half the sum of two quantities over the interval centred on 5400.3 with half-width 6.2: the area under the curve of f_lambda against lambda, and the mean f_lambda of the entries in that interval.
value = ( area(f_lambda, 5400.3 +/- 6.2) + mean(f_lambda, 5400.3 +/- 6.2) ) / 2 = 136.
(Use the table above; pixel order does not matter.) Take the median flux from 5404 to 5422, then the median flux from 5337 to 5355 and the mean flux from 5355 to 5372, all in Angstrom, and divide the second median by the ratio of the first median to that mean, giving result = 20.9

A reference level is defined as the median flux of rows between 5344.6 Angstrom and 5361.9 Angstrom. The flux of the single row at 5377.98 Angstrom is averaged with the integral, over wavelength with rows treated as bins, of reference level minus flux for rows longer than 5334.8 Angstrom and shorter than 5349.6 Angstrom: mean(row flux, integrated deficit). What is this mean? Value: 12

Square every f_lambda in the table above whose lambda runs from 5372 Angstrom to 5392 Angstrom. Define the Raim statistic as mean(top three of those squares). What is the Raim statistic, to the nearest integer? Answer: 535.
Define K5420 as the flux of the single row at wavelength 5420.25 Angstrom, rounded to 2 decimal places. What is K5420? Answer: 18.86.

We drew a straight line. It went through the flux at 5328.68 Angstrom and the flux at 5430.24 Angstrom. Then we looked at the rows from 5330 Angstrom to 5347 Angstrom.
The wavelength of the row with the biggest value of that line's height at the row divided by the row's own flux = 5338.50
